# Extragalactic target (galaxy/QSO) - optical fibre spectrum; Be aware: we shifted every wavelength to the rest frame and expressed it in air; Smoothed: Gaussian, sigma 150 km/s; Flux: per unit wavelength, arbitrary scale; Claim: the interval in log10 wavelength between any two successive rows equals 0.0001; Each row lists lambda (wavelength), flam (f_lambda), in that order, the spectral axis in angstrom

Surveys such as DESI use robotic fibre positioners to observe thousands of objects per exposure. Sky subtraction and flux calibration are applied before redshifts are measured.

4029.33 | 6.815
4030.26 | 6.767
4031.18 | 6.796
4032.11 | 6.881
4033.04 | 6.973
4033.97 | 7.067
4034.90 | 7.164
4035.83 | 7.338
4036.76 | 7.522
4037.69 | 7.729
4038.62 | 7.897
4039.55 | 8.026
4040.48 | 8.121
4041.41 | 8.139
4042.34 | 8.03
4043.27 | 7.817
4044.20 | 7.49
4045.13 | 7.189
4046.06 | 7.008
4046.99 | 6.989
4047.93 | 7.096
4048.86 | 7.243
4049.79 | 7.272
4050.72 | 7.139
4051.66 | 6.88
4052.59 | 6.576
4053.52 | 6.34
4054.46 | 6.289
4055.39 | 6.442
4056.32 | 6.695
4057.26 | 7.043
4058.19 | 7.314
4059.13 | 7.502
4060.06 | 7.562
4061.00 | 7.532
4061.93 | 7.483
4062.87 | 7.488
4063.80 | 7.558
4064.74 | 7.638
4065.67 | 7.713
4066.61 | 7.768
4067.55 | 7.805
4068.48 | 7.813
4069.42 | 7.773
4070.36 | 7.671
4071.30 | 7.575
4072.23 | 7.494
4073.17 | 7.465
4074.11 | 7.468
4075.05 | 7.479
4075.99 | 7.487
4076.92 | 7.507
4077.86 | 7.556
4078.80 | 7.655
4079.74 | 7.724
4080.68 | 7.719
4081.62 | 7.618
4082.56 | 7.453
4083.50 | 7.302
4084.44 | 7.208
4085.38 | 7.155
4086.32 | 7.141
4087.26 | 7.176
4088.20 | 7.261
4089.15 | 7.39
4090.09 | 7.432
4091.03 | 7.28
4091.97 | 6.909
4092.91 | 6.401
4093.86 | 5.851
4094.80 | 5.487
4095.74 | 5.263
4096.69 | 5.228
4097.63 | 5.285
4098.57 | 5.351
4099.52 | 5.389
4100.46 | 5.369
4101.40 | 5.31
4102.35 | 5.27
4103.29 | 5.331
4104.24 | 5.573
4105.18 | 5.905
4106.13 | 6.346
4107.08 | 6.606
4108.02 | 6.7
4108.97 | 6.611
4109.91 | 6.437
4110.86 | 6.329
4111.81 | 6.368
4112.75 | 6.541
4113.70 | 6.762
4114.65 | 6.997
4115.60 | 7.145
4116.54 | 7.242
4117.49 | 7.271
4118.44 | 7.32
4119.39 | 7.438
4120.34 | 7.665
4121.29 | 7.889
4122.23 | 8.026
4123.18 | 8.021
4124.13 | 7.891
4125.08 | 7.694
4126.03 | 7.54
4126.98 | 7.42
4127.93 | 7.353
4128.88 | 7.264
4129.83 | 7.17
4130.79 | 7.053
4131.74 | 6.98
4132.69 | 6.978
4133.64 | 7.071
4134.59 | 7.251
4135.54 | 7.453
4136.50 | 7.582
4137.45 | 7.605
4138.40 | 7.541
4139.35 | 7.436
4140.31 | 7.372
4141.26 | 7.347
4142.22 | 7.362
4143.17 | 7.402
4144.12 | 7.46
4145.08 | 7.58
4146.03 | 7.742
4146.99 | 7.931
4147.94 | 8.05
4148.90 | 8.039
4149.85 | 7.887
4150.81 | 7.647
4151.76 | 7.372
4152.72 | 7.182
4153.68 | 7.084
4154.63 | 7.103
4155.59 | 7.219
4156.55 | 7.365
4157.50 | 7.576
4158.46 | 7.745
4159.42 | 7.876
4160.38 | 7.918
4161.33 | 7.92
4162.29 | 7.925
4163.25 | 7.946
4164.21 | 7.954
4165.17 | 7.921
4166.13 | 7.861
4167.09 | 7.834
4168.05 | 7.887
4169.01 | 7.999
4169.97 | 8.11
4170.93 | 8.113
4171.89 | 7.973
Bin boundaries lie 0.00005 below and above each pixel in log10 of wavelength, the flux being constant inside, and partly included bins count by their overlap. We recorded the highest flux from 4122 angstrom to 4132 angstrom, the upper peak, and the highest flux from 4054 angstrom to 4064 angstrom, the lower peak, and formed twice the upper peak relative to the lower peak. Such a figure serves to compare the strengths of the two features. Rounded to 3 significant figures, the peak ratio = 2.12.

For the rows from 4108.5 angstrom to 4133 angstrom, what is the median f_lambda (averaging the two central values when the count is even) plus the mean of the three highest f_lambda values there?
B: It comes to 15.2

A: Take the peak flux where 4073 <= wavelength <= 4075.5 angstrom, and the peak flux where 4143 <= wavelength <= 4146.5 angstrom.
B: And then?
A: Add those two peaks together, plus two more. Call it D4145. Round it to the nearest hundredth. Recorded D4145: 17.22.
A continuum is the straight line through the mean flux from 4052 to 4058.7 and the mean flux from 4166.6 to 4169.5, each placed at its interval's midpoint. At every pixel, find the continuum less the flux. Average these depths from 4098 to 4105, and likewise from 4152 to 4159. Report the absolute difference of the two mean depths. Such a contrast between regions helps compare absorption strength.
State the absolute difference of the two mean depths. 1.4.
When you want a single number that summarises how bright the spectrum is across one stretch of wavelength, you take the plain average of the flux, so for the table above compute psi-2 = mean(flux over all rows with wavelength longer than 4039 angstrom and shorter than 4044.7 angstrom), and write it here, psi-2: 7.9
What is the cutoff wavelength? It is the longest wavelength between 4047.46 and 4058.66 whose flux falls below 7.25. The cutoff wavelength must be 4057.26 angstrom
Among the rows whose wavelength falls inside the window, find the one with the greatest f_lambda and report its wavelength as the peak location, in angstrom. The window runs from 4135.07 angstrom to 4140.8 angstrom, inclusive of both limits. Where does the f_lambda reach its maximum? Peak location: 4137.45 angstrom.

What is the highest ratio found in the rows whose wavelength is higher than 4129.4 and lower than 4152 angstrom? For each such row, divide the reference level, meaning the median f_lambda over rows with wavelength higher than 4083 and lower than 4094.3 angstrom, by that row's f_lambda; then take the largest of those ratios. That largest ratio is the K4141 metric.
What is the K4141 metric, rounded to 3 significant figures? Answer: 1.03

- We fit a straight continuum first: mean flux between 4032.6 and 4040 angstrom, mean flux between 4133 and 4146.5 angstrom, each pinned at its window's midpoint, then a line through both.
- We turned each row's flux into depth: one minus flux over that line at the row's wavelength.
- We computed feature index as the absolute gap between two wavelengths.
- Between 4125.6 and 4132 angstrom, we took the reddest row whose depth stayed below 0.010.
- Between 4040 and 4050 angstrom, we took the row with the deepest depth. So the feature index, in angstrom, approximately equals 80.0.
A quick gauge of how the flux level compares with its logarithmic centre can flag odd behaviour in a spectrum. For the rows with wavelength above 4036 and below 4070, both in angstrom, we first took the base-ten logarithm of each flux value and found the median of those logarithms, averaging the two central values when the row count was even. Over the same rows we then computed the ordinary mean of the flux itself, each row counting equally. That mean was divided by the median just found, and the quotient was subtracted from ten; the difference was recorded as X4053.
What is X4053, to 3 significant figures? 1.56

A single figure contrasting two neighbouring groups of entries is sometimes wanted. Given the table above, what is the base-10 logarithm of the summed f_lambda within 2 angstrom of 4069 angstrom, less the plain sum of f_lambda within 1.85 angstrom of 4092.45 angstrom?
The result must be -25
